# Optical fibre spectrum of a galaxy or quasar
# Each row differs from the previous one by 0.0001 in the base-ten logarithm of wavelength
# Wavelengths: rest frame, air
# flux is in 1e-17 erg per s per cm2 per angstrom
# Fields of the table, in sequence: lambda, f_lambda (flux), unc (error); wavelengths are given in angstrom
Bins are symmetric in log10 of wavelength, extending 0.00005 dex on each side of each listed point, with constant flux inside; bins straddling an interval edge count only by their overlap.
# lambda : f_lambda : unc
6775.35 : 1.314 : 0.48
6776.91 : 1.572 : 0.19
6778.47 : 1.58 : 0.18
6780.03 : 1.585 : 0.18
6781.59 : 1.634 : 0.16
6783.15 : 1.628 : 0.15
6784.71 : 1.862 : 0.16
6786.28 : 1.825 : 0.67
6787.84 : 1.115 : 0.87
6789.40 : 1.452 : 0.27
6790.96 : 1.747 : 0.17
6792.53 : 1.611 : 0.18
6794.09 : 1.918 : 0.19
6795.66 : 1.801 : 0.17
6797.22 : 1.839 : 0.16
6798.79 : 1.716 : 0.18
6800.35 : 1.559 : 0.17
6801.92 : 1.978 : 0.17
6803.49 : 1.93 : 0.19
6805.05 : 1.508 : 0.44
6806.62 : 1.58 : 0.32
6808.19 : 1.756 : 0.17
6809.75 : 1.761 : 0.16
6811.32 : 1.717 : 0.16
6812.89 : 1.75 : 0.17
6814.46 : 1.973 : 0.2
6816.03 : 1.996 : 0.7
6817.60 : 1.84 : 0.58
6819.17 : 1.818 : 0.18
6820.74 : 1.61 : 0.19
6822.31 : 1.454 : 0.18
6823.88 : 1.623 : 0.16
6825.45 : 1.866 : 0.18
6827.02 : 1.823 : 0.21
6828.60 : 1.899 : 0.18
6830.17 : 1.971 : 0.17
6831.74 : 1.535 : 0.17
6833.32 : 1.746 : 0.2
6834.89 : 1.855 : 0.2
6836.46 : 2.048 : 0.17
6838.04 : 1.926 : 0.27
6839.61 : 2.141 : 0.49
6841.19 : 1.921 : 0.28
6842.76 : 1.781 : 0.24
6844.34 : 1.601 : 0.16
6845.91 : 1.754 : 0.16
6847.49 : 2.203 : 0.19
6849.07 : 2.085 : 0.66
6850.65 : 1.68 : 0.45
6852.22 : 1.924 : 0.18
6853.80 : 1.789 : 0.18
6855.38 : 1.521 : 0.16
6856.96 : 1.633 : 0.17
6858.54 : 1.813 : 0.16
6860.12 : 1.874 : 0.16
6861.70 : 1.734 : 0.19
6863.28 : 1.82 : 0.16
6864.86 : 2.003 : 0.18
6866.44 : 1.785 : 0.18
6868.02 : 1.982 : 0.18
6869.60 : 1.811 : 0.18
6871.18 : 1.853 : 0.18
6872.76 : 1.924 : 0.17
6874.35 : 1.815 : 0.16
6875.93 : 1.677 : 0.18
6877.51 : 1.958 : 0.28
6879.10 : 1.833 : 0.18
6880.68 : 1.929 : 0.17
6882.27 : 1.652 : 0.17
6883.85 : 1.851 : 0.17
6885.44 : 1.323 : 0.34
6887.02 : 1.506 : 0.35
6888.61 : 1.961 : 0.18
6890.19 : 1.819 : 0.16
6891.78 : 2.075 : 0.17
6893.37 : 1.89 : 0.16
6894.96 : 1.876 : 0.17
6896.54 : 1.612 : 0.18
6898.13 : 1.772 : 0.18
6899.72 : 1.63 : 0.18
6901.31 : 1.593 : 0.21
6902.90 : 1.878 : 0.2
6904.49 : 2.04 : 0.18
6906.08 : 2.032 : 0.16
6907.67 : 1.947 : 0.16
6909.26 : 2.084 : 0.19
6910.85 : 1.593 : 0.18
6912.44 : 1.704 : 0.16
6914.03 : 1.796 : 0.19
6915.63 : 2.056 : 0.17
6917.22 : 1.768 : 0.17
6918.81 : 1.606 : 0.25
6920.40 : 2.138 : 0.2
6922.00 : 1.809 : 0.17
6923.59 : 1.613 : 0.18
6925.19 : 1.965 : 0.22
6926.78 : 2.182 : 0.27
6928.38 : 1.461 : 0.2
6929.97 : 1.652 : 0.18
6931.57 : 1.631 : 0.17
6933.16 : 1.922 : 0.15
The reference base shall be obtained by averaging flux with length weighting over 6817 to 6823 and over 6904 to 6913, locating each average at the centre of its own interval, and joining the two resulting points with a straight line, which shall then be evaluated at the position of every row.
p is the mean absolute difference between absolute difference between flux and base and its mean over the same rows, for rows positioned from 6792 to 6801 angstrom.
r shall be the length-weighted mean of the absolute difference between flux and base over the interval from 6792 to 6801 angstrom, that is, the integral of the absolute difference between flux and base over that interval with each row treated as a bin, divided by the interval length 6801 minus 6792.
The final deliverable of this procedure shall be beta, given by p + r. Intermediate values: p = 0.090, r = 0.15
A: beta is 0.24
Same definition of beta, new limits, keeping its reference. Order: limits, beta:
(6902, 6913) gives 0.22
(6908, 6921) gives 0.26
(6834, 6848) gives 0.33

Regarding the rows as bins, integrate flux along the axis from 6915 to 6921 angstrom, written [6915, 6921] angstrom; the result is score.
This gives 11.3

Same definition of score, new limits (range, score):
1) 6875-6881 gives 11.1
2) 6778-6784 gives 9.7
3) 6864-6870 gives 11.4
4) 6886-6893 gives 12.8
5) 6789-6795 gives 10.2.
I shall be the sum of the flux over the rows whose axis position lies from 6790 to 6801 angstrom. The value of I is 12.2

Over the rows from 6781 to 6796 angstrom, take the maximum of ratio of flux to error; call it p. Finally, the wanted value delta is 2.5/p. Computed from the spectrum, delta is 0.215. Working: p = 11.6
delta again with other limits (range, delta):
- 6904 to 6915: 0.197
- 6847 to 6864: 0.213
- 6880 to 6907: 0.197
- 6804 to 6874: 0.208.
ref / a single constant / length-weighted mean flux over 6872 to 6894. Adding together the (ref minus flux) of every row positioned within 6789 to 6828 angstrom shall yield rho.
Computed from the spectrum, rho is 1.36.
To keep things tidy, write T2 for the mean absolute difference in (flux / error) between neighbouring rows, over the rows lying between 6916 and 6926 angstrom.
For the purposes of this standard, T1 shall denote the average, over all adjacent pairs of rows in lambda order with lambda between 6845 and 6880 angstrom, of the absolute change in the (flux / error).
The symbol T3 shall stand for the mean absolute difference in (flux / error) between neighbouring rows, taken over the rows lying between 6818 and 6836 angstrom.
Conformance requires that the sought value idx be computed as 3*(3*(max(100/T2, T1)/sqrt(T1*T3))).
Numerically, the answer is 305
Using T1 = 1.8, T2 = 2.00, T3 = 1.23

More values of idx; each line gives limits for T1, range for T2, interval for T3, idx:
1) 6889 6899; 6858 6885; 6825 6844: 480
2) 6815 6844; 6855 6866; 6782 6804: 348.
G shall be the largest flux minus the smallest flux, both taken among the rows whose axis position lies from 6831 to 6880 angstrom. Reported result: 0.68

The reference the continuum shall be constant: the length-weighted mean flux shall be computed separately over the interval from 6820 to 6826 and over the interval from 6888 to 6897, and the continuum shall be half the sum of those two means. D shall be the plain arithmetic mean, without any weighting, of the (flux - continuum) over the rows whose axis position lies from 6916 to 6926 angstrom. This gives 0.061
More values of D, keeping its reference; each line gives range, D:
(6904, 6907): 0.280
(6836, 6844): 0.208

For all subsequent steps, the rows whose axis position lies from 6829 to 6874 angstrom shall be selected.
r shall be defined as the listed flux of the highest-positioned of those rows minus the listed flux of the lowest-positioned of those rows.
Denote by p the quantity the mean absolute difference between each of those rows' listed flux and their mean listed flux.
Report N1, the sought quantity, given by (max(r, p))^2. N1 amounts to 0.018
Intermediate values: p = 0.13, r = 0.0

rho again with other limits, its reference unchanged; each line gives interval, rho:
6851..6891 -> 0.20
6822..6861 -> -0.48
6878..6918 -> -0.23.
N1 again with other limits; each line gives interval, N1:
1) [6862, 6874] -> 0.011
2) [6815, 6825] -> 0.026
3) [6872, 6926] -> 0.023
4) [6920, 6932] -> 0.047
